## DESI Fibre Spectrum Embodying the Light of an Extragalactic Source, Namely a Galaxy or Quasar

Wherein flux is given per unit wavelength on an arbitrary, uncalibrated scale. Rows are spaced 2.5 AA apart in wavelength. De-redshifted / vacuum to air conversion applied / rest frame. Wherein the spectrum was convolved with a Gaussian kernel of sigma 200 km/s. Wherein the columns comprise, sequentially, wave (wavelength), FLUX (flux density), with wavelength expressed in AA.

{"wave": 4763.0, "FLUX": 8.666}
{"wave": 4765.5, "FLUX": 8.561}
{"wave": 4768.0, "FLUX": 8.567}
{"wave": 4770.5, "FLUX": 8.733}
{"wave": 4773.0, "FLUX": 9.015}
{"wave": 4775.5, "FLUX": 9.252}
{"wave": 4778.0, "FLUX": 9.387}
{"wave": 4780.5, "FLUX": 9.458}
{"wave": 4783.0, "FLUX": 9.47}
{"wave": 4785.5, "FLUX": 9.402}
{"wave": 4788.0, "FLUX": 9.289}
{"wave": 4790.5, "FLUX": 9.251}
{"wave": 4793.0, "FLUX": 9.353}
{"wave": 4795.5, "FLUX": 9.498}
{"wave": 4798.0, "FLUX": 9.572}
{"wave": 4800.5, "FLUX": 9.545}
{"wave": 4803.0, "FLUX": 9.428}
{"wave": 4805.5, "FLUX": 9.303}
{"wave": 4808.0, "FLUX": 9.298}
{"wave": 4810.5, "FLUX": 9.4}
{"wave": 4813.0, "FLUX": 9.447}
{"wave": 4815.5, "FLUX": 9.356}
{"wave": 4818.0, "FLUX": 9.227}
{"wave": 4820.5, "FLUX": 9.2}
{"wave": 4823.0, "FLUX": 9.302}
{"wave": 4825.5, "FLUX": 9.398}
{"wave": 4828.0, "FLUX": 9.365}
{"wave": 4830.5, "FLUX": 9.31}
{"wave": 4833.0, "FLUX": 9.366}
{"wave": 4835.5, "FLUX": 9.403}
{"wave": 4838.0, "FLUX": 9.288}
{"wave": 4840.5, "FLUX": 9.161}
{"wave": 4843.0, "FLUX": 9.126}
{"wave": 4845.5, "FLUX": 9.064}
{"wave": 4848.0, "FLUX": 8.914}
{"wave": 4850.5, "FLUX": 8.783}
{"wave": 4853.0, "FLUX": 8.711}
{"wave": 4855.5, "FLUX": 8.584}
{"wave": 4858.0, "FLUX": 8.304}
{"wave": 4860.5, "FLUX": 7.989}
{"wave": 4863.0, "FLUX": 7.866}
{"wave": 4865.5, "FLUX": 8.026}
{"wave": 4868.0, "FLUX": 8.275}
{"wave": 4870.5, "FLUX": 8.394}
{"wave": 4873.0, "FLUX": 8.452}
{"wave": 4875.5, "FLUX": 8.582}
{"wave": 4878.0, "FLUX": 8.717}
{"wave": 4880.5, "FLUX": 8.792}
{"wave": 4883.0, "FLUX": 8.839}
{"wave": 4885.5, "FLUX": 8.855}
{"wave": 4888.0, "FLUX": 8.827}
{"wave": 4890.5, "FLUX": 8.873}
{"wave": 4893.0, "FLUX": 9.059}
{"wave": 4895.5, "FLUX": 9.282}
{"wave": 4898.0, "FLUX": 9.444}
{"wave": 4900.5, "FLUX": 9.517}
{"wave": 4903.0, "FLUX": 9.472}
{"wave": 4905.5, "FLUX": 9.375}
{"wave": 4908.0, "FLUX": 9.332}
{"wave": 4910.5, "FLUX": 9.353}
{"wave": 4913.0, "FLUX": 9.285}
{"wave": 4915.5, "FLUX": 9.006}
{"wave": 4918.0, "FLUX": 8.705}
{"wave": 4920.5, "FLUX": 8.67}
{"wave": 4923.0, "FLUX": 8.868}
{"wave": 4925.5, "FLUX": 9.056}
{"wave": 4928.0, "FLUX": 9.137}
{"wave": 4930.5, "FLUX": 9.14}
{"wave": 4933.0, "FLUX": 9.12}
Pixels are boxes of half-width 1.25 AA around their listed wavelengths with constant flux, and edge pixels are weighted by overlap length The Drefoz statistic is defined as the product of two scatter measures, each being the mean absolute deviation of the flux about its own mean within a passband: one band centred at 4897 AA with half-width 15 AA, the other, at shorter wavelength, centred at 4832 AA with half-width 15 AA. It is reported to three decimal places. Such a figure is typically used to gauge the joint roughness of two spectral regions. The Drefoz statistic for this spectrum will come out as 0.023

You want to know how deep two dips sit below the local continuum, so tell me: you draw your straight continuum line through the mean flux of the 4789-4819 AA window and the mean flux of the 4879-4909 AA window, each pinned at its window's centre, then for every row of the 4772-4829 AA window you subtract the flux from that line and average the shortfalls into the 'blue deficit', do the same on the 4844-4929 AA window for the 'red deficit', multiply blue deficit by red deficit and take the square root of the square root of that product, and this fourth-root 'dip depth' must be 0.34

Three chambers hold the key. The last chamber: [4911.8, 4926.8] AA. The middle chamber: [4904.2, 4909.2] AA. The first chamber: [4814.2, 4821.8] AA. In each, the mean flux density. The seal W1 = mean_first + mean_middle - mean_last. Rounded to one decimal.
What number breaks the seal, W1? 9.7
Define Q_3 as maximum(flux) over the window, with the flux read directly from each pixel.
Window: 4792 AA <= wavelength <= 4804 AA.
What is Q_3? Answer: 9.572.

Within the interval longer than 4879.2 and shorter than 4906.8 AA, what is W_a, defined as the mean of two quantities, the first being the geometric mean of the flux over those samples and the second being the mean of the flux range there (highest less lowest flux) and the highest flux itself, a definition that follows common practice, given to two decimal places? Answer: 7.12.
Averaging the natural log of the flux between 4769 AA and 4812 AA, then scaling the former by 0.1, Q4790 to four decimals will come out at 0.2233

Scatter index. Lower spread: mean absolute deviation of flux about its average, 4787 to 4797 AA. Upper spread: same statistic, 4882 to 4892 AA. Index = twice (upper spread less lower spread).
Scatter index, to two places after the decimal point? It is -0.12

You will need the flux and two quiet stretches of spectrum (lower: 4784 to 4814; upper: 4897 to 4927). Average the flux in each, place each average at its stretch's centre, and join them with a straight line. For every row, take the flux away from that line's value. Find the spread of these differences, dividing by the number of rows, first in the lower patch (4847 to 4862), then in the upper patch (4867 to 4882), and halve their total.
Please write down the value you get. 0.25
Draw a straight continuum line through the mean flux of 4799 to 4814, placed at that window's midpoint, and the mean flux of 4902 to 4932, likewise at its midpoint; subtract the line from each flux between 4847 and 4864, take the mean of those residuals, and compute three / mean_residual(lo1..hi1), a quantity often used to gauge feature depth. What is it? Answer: -3.6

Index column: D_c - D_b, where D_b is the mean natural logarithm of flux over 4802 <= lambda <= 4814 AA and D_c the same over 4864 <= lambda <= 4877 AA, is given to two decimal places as -0.12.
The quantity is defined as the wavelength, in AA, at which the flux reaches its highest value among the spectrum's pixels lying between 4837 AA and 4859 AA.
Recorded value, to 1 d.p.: 4838.0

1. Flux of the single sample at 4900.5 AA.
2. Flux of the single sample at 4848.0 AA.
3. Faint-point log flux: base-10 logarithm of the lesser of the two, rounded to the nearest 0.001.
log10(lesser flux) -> 0.950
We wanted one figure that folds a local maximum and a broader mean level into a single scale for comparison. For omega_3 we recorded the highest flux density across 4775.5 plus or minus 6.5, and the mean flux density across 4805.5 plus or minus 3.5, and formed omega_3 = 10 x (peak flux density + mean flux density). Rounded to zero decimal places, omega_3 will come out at 188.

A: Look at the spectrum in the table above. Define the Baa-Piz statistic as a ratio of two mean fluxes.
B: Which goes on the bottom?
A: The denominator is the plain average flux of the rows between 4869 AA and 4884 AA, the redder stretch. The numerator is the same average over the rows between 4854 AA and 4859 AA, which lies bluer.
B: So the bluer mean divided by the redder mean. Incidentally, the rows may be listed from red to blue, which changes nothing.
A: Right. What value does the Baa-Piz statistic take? 0.98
